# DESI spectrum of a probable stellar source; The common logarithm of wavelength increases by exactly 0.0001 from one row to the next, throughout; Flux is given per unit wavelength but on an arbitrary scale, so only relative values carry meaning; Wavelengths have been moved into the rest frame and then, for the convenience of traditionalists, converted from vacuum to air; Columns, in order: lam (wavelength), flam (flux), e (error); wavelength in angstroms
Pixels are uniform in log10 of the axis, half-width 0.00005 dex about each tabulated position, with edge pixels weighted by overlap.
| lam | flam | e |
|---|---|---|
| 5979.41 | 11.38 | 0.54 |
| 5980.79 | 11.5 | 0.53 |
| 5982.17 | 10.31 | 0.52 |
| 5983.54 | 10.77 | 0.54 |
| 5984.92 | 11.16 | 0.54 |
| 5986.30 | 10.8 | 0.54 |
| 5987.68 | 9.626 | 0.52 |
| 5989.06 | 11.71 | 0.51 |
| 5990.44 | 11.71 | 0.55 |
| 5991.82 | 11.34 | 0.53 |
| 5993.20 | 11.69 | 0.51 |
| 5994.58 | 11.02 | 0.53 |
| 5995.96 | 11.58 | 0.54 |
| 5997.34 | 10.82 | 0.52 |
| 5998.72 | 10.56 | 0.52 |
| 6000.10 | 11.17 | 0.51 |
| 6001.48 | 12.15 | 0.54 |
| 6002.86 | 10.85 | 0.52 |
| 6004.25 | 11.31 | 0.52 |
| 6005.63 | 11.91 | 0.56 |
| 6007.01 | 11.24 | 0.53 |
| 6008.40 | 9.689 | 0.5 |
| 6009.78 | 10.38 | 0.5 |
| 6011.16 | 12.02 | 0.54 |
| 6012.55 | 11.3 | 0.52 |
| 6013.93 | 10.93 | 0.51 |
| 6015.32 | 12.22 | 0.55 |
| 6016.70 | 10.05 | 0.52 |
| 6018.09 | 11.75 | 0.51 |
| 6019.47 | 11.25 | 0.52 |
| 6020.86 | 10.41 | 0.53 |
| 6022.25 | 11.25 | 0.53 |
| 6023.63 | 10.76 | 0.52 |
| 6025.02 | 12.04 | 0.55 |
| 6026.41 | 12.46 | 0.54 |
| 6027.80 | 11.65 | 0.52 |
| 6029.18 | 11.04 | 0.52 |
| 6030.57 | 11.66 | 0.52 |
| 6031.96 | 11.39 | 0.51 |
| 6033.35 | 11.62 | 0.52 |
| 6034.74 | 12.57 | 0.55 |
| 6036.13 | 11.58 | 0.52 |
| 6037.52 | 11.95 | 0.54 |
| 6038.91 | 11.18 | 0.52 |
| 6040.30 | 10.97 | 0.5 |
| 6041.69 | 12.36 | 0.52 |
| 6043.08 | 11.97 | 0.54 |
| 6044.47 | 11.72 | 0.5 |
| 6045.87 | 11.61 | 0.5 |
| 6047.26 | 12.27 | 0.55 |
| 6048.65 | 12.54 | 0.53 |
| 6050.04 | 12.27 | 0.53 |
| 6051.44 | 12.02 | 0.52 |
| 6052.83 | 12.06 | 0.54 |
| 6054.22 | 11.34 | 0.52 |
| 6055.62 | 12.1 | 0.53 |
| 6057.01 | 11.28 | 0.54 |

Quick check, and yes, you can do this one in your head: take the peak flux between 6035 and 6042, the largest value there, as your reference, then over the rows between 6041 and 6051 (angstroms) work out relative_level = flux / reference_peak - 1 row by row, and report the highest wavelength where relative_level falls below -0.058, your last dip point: 6045.87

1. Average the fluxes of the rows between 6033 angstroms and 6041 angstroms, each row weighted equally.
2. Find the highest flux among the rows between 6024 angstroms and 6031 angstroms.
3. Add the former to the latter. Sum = 24.1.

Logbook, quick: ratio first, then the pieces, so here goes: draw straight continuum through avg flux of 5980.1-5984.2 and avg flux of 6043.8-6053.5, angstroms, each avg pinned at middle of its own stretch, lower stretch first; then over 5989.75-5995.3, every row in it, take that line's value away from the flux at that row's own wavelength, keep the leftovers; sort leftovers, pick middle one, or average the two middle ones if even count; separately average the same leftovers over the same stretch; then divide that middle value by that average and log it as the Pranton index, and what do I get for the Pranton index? 1.19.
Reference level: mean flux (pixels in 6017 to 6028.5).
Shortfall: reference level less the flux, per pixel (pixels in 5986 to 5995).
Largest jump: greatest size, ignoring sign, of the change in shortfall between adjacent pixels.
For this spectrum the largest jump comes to 2.08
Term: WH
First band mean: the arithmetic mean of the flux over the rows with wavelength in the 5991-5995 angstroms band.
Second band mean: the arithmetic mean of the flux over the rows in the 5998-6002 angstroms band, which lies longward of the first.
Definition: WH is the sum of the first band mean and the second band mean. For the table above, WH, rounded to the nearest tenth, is 22.6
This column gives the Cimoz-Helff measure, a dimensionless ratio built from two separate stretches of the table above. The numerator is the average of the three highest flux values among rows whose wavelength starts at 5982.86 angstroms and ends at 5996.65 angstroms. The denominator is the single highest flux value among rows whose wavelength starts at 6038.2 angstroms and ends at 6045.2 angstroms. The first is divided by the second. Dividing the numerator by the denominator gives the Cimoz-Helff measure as 0.947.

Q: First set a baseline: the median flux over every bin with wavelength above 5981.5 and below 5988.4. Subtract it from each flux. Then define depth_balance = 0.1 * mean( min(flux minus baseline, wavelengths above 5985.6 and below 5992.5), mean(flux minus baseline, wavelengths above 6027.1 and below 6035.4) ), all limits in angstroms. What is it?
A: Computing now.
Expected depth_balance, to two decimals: -0.01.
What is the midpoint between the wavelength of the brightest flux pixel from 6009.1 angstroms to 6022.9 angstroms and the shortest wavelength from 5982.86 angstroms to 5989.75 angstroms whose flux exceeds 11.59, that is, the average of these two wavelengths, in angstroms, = 6002.2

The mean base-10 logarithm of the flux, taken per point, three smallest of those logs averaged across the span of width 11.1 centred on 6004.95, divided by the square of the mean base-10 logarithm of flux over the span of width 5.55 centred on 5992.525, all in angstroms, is 0.904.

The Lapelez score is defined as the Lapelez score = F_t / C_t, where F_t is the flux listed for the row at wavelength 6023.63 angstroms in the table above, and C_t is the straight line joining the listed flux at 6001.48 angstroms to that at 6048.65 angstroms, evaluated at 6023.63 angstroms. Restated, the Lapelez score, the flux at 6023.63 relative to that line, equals 0.87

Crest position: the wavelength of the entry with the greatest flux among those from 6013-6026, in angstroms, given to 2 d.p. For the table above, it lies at 6015.32 angstroms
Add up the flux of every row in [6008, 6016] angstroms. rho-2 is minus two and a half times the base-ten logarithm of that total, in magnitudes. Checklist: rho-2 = -4.56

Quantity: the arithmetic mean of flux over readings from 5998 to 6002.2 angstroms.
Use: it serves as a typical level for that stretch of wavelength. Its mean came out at 11.3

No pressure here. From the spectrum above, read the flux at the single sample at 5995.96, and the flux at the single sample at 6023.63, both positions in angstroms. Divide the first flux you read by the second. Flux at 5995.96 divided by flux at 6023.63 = 1.08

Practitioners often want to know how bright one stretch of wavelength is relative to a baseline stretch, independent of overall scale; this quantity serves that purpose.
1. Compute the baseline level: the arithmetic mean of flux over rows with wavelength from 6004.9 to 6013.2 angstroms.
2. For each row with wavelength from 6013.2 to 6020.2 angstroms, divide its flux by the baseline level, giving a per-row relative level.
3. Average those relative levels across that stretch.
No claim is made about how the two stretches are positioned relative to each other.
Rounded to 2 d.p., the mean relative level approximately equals 1.01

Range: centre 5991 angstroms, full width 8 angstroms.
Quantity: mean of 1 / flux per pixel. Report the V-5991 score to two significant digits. 0.090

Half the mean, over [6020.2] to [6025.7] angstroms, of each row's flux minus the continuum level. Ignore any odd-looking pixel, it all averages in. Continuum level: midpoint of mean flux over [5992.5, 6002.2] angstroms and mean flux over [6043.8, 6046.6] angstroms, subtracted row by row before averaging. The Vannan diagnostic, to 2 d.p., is -0.18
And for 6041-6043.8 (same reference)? 0.35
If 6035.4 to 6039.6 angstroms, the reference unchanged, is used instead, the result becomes 0.05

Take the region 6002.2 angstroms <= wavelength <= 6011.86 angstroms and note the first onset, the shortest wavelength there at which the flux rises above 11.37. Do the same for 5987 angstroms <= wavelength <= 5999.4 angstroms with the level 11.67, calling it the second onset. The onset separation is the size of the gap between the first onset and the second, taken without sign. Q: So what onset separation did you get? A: 16.6 angstroms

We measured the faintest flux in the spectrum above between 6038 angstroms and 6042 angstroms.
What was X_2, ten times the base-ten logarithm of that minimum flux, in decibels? 10.4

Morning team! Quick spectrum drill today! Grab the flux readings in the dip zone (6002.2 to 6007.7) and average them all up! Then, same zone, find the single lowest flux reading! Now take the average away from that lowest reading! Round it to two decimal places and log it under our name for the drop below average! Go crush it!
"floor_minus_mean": -0.48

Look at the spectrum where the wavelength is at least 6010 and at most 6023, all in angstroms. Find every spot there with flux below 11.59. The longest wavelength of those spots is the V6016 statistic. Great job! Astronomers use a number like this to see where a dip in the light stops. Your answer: 6022.25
